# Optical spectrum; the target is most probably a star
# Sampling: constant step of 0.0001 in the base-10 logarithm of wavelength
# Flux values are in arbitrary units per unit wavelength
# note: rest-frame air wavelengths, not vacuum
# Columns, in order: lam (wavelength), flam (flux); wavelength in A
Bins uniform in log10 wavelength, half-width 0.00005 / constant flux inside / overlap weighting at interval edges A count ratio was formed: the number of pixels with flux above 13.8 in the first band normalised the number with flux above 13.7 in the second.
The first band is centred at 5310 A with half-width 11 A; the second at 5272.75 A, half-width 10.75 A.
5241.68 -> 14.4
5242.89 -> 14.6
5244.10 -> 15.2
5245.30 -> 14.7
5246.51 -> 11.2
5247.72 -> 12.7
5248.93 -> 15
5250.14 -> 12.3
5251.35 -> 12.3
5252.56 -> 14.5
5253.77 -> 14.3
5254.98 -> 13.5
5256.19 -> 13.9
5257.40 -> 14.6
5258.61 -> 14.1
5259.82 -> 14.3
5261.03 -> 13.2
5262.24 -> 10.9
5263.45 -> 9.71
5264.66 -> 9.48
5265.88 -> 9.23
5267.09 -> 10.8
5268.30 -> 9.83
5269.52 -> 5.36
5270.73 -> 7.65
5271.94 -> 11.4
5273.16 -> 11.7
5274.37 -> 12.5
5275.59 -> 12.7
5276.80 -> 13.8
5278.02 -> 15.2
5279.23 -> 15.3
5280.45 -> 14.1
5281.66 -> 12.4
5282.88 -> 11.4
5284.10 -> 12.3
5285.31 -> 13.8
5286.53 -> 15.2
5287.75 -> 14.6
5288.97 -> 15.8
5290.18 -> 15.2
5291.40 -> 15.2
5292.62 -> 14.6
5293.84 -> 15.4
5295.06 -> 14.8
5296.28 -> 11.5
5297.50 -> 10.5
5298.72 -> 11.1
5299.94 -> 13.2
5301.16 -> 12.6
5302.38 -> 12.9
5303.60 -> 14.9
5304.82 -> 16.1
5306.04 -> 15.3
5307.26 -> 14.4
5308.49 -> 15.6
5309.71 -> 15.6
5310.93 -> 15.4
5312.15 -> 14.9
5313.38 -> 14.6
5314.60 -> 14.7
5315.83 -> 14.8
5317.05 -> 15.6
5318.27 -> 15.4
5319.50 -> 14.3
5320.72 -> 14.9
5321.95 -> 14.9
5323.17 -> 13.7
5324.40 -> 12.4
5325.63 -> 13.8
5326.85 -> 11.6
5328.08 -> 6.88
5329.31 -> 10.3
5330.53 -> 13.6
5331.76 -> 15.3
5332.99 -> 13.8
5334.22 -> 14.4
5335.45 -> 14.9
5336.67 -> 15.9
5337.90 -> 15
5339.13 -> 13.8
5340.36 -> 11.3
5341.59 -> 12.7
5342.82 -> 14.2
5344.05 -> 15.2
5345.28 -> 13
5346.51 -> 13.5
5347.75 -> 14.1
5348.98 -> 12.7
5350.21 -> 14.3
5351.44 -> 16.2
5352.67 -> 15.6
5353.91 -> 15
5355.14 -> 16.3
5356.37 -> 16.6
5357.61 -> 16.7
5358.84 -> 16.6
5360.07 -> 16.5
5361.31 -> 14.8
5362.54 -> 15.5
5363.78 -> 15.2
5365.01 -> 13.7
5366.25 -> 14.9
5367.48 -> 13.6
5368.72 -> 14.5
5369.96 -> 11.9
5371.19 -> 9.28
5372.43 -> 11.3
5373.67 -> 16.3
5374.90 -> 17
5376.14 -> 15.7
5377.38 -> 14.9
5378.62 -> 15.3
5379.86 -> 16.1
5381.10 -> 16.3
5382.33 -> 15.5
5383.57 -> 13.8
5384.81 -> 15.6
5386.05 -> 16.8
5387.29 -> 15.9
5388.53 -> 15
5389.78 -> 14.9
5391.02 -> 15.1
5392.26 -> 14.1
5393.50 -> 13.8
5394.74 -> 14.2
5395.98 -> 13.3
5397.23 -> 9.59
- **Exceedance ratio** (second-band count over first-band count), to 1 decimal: 0.3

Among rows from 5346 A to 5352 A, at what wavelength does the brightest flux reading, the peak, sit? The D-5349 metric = 5351.44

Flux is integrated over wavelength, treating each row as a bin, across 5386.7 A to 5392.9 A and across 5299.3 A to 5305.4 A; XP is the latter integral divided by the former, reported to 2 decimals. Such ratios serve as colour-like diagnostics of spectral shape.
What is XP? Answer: 0.91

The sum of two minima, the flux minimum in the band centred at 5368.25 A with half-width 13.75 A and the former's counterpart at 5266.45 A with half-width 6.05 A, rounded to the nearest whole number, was 15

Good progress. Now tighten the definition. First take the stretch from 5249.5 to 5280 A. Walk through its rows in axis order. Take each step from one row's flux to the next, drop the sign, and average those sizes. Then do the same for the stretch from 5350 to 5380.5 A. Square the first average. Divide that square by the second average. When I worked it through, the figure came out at 1.1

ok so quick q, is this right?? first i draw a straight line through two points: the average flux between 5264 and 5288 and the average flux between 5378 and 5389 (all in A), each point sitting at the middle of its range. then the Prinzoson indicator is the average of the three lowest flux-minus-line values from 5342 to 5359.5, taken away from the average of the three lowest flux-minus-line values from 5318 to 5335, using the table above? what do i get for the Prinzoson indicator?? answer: -3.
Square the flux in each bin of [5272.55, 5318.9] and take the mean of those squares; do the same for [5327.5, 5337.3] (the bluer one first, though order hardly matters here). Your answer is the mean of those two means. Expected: 191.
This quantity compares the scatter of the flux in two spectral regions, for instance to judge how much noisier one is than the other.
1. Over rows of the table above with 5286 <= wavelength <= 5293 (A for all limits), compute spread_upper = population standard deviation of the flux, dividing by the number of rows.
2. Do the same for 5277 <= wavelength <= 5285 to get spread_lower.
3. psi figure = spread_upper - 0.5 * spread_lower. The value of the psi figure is -0.3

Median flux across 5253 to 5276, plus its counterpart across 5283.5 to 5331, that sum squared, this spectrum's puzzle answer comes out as 692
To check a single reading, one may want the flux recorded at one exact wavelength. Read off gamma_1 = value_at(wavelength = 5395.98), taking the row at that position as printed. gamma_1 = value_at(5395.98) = 13.3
